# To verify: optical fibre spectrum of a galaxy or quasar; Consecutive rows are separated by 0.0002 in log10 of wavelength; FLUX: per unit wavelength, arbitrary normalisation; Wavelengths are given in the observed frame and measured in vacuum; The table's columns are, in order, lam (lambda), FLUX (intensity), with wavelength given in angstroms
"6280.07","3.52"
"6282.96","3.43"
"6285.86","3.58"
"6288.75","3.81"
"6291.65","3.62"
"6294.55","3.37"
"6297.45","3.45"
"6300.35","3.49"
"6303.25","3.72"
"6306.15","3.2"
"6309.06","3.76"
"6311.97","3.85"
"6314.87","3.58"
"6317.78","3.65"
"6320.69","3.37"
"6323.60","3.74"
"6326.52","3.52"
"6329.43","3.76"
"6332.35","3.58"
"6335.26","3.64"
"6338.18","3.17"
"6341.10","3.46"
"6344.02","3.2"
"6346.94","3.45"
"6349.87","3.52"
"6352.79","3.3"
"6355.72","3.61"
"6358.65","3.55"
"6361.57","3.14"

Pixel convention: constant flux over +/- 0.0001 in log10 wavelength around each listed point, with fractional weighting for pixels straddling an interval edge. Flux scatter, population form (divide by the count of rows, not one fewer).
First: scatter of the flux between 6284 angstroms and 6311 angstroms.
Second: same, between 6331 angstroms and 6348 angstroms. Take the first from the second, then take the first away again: -0.20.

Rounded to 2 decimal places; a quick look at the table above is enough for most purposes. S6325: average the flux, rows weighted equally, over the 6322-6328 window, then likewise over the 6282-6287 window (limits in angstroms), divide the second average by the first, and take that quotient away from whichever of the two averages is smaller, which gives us 2.54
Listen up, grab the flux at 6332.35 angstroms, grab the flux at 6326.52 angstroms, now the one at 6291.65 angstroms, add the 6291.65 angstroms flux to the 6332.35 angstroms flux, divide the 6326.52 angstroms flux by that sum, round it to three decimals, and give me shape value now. 0.489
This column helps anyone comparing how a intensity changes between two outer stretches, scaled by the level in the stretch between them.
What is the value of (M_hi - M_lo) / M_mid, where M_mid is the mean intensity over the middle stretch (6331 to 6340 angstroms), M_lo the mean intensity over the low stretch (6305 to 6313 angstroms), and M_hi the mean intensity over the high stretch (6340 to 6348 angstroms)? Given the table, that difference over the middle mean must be -0.07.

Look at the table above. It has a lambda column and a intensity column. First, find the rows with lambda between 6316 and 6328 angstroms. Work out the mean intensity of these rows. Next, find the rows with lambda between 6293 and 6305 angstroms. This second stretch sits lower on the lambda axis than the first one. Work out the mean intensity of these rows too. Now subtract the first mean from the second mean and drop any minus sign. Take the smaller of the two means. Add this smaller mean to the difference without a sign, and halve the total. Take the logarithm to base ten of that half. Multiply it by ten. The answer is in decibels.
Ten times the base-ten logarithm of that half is 2.52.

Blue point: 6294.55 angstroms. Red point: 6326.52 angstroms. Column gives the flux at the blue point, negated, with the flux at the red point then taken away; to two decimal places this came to -6.89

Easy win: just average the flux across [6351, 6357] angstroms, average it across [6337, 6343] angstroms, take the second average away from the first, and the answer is 0.14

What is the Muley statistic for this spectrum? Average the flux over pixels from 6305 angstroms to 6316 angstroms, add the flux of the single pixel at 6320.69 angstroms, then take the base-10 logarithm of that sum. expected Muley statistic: 0.84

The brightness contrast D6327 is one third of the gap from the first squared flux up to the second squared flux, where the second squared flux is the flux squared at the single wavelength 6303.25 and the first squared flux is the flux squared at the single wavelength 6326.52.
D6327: 0.5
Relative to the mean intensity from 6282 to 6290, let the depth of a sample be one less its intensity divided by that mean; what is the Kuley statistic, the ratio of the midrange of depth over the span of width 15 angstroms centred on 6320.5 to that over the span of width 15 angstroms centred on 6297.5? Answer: 1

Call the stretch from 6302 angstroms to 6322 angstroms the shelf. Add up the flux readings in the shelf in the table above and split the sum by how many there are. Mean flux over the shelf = 3.59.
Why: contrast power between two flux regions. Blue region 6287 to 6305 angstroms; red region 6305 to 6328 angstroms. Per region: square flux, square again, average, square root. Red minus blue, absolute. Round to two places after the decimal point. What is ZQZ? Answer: 0.10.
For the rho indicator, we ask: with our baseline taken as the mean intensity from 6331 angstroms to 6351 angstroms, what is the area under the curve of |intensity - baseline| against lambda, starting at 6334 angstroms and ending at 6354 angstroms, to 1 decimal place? 2.8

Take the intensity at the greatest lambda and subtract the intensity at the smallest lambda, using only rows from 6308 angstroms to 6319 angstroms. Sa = -0.1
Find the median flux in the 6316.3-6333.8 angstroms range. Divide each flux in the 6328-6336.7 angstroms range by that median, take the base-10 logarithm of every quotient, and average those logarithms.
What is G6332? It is 0.005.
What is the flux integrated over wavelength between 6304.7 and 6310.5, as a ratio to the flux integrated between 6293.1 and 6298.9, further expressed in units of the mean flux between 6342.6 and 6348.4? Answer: 0.307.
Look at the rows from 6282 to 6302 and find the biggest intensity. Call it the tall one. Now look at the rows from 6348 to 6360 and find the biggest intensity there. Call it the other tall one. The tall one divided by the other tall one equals 1.06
